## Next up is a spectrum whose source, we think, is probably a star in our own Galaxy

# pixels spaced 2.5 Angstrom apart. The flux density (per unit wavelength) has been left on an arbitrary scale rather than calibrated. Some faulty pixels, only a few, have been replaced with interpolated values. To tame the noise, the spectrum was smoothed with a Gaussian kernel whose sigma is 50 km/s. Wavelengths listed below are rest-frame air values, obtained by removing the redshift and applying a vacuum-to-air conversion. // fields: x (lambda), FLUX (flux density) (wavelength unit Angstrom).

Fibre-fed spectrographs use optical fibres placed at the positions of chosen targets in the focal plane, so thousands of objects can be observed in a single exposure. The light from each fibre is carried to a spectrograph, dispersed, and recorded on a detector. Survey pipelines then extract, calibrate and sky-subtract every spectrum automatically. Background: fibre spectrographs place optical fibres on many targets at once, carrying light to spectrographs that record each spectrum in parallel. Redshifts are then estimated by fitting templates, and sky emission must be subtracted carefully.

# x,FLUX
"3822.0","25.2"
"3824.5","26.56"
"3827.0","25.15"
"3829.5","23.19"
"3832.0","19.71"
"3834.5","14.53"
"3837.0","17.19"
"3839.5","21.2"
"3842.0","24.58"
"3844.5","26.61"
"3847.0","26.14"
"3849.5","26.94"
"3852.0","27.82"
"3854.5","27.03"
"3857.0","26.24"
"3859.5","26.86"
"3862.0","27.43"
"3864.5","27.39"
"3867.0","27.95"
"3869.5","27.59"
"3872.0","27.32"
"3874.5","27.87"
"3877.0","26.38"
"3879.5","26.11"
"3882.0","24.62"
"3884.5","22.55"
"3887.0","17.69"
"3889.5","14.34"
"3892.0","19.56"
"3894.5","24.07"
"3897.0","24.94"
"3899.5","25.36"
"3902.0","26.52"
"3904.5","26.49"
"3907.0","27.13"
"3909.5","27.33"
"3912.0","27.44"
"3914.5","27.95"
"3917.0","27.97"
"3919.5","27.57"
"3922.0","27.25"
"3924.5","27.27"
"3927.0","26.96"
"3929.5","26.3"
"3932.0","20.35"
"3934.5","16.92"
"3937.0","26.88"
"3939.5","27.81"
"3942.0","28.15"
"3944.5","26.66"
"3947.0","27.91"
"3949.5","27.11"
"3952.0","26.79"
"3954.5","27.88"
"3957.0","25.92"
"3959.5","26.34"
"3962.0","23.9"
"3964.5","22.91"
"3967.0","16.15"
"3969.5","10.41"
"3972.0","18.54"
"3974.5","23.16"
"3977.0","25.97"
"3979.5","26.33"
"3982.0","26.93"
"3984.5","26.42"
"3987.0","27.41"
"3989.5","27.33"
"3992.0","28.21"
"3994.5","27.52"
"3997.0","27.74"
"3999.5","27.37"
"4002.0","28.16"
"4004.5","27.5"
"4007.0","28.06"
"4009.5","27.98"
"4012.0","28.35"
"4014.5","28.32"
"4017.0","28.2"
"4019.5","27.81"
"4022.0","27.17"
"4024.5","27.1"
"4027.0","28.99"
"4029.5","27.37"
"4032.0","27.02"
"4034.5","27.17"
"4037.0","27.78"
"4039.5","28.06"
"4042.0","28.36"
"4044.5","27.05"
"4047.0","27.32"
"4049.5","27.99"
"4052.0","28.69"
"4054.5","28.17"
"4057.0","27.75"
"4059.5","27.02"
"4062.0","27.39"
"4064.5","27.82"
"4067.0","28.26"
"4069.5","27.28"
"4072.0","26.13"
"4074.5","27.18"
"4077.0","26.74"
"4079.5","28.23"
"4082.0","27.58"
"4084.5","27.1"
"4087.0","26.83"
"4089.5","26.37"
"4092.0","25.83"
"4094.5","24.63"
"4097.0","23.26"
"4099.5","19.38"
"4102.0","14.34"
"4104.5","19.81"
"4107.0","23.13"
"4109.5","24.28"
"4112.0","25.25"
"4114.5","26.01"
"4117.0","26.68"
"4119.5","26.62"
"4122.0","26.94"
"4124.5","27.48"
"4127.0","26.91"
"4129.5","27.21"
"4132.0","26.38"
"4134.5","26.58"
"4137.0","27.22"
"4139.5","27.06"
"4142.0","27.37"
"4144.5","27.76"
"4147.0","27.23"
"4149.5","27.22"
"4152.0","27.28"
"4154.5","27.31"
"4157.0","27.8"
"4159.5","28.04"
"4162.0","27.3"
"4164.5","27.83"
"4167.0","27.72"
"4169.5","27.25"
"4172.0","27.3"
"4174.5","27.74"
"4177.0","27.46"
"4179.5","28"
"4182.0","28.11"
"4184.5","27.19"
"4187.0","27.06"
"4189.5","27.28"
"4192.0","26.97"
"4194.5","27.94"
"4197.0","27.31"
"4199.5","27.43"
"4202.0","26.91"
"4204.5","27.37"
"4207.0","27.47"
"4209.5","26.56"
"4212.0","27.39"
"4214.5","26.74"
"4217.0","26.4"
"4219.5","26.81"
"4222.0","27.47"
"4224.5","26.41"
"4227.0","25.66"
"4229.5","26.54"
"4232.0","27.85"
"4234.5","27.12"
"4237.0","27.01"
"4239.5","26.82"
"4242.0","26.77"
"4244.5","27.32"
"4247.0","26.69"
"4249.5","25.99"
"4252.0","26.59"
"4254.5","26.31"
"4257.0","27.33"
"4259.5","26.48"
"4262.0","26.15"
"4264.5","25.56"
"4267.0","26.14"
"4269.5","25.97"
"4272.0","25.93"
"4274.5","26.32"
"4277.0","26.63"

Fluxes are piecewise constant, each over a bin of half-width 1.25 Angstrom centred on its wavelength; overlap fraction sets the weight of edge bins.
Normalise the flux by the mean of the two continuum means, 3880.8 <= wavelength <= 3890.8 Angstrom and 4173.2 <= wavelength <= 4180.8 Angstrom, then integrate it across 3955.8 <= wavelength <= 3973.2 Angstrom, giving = 15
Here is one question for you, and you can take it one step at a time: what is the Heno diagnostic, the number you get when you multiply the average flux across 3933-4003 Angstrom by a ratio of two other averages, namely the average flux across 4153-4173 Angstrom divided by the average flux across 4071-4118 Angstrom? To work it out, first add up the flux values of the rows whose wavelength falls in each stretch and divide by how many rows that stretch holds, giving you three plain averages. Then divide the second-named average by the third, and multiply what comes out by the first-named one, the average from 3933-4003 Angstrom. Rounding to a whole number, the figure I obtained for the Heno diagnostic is 28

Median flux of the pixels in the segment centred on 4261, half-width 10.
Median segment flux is 26.2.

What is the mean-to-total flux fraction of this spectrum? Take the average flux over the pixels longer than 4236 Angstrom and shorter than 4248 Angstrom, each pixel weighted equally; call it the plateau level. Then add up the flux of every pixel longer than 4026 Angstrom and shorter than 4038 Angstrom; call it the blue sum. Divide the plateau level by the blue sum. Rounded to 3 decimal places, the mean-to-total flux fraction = 0.195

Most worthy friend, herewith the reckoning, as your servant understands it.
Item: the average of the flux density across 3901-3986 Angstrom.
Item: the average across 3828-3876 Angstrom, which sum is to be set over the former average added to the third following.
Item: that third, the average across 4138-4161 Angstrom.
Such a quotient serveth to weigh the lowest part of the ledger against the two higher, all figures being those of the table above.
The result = 0.474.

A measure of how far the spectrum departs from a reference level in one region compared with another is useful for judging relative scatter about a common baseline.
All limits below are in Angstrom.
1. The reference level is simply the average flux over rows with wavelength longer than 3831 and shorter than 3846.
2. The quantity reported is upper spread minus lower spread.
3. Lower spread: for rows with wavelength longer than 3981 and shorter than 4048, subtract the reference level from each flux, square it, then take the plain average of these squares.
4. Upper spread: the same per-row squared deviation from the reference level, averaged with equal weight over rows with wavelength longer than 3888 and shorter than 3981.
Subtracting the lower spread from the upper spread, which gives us -15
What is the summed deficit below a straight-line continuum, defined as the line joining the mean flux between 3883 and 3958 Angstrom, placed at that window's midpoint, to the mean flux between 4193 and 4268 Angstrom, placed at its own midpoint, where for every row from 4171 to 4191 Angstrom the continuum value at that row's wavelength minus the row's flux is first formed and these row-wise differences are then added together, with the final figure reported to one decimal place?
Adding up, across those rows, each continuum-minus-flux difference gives -7.6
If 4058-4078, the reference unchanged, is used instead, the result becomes -9.9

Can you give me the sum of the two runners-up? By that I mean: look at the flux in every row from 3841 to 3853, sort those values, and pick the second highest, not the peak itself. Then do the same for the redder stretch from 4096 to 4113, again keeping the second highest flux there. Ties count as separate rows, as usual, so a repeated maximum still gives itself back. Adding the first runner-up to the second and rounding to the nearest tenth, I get 51.2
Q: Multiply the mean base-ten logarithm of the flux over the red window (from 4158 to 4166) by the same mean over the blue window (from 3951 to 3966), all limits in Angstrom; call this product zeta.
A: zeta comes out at 2.03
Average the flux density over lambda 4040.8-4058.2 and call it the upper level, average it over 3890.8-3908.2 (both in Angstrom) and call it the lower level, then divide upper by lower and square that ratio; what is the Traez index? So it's 1.3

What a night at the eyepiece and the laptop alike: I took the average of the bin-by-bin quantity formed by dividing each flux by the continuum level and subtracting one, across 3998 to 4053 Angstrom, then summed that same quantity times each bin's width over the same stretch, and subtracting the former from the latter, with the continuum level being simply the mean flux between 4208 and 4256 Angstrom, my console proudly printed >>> 2.1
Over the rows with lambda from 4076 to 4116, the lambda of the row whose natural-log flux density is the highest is 4079.5 Angstrom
